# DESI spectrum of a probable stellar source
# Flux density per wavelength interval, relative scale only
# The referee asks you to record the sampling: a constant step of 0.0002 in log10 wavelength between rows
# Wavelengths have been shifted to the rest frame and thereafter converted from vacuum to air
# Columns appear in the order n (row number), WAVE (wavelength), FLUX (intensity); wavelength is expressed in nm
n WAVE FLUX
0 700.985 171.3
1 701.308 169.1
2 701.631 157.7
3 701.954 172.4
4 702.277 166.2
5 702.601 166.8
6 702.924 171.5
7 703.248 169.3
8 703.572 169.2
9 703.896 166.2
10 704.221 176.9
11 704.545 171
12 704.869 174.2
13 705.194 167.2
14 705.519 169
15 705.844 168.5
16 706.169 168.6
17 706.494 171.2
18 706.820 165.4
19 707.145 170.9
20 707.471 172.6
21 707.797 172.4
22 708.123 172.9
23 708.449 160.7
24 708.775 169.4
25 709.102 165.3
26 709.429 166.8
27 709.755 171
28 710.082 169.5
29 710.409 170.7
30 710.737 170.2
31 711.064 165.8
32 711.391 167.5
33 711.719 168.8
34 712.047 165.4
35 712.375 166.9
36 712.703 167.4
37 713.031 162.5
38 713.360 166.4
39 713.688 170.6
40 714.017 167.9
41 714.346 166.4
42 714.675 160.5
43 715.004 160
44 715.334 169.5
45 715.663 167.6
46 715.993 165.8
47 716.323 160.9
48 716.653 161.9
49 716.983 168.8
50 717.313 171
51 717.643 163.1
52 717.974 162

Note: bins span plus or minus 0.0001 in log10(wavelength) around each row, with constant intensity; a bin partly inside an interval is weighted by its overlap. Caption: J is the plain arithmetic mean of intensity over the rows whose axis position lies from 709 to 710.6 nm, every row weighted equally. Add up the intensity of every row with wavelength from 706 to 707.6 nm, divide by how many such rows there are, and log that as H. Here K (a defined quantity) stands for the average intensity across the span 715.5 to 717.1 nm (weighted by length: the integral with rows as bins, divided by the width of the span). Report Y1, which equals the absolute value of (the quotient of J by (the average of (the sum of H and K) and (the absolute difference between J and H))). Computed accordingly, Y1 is 1.00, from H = 170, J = 169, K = 165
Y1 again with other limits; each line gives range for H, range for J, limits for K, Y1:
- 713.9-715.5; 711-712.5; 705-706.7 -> 0.99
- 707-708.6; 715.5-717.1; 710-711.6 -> 0.96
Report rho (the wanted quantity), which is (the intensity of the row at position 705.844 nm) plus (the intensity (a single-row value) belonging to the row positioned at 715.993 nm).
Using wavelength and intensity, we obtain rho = 334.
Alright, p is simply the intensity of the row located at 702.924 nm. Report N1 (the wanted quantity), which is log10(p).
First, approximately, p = 171.5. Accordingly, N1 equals 2.23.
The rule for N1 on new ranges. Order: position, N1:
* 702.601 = 2.22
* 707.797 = 2.24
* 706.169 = 2.23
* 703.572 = 2.23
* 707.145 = 2.23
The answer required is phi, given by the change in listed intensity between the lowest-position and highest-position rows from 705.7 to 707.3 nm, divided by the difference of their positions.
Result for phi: 1.8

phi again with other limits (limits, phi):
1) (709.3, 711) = 2.6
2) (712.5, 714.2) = 0.4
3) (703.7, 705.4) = 0.8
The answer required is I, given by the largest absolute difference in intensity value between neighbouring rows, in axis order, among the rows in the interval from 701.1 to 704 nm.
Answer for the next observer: 15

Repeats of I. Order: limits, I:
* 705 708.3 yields 6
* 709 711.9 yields 4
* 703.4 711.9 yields 12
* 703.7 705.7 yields 11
